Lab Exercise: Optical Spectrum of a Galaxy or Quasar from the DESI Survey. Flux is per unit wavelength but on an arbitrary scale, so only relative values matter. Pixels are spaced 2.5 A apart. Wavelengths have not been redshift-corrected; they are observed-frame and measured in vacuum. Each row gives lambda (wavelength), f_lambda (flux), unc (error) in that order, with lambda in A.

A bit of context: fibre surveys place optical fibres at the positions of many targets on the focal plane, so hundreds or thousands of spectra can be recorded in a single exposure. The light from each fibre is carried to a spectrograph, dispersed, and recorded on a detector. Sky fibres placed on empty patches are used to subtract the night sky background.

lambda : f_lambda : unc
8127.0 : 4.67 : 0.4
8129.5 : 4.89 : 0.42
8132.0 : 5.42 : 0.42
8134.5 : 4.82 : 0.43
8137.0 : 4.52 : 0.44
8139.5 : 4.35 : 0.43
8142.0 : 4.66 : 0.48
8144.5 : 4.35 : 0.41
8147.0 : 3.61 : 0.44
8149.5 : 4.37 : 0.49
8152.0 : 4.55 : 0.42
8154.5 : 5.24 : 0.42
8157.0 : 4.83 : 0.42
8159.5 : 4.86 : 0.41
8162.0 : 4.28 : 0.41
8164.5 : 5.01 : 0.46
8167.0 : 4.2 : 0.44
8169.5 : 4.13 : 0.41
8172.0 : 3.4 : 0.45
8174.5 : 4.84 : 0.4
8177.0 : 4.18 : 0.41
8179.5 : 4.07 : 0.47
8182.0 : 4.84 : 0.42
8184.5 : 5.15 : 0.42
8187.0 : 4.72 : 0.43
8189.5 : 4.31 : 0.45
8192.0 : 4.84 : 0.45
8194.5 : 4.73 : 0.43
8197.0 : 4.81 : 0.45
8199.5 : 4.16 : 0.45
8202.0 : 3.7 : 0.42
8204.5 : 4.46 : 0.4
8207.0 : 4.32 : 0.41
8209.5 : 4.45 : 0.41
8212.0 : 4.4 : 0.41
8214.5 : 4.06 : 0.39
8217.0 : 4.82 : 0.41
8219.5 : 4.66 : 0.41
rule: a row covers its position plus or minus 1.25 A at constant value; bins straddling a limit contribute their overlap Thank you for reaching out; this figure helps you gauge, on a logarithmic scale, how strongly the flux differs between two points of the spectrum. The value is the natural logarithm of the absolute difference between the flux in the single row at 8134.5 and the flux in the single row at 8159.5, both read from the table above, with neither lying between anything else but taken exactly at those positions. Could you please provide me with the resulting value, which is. -3.2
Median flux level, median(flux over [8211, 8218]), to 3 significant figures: 4.40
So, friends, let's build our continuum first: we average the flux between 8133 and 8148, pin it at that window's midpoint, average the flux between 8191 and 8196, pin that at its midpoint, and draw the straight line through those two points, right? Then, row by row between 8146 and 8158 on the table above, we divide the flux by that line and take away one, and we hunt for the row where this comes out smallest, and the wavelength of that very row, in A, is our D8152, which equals 8147.0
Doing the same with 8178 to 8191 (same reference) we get 8179.5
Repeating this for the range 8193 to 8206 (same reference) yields 8202.0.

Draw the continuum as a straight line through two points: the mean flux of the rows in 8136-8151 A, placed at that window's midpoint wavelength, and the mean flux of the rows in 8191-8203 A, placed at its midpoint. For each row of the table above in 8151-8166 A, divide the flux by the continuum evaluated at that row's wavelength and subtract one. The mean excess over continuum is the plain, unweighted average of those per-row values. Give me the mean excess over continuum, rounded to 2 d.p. 0.10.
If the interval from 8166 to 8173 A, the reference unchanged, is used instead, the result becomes -0.11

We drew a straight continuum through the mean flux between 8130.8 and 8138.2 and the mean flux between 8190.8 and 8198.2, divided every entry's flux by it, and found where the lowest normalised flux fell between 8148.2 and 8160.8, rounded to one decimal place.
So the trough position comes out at 8149.5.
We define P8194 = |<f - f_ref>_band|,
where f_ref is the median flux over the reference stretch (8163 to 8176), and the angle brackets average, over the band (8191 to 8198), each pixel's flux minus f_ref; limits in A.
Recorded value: 0.59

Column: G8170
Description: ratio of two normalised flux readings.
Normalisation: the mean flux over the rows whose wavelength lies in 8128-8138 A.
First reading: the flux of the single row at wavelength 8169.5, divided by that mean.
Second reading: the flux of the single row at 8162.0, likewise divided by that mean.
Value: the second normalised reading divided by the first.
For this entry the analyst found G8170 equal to 1.04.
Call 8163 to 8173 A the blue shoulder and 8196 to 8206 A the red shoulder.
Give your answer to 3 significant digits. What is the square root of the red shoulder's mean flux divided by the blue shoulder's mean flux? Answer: 1.01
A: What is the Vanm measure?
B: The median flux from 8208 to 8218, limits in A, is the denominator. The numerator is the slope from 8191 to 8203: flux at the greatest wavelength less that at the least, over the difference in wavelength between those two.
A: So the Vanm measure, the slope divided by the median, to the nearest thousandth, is -0.026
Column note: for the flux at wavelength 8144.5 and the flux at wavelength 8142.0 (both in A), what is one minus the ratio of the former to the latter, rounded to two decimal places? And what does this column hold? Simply 0.07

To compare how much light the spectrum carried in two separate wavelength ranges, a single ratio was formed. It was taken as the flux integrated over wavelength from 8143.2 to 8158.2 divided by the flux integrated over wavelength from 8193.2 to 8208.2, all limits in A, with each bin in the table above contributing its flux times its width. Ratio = 1.03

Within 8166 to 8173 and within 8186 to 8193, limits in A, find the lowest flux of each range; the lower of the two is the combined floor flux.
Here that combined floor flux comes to 3.40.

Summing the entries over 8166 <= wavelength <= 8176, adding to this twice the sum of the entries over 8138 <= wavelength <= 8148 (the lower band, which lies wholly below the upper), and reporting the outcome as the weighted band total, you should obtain 50.5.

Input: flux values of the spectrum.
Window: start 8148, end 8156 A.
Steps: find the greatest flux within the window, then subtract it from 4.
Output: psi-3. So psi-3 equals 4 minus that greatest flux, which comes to -1.24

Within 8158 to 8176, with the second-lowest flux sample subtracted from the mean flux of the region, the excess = 0.26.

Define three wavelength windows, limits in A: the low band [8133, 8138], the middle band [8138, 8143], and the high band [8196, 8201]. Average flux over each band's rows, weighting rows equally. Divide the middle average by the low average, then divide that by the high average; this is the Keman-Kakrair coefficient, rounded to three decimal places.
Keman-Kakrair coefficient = 0.215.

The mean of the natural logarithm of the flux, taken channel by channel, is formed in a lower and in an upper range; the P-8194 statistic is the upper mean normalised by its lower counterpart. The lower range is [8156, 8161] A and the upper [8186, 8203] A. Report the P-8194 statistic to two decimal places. 0.95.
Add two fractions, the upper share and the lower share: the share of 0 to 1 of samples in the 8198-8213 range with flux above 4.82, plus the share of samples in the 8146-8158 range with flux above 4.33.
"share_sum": 0.80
